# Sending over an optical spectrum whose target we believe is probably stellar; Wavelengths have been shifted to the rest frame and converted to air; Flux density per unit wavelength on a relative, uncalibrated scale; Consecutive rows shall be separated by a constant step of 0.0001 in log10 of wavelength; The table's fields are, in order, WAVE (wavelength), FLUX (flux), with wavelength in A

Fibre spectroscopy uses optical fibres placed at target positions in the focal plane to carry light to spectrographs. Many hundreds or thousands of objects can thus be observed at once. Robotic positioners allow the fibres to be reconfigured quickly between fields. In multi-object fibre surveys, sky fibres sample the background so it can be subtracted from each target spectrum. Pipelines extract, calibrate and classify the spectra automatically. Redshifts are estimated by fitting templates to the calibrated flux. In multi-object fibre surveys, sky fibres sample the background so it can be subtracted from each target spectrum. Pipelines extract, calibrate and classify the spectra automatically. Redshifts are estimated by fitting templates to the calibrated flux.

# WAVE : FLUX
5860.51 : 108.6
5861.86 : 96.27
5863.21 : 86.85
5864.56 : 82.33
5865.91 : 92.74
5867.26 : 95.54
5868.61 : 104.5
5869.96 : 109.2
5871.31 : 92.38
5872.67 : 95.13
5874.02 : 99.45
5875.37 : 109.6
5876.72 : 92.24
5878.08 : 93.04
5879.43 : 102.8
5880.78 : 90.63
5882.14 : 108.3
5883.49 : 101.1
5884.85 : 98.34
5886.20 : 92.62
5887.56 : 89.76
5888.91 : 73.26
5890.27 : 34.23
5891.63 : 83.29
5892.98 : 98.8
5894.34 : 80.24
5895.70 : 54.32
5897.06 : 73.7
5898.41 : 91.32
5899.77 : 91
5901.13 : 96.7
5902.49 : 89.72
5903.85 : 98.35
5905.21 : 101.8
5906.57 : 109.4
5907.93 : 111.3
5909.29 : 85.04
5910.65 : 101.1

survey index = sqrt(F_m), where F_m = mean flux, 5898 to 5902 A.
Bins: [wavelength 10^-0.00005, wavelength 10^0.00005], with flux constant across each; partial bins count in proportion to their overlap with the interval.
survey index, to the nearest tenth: 9.6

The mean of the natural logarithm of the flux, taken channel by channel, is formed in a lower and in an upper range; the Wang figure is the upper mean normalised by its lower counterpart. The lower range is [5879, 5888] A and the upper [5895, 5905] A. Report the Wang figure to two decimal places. 0.97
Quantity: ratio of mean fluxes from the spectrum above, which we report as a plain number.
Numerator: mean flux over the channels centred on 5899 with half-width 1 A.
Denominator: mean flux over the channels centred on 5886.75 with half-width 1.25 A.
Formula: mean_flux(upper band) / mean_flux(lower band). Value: 1.00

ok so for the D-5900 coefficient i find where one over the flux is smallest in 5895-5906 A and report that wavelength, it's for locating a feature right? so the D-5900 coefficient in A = 5905.21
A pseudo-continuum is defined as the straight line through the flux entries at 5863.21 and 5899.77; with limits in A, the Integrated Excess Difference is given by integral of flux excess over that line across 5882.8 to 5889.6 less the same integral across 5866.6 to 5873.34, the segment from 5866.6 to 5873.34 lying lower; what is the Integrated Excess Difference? -69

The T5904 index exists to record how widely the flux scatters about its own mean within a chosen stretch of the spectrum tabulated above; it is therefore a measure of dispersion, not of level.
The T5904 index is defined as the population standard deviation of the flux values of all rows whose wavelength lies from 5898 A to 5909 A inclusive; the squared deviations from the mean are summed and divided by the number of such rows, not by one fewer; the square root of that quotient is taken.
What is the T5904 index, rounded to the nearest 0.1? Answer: 7.8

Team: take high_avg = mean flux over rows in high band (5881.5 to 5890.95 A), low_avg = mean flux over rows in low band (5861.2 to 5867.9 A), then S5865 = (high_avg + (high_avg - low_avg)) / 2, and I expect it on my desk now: 40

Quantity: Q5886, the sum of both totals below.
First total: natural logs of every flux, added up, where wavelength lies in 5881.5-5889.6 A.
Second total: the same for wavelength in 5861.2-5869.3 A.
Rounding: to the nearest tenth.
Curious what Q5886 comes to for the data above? 54.4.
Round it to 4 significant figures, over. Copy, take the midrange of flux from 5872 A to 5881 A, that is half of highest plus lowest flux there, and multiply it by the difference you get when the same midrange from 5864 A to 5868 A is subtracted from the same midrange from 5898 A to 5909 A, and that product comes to 1159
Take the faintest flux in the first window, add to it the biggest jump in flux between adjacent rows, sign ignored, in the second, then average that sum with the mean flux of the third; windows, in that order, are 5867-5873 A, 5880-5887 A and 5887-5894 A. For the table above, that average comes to 93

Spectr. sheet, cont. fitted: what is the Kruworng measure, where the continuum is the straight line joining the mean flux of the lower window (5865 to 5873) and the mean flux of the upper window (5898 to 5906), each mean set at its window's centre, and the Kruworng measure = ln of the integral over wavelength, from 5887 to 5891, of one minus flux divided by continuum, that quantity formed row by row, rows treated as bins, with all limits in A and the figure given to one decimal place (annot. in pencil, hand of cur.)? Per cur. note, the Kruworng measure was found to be 0.3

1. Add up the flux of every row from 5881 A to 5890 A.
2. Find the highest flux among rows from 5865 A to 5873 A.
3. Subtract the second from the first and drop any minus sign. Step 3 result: 454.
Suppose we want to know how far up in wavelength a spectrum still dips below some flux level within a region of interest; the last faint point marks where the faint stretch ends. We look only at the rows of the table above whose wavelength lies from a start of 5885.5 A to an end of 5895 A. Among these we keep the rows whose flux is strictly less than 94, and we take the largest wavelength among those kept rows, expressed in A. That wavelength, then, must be 5894.34 A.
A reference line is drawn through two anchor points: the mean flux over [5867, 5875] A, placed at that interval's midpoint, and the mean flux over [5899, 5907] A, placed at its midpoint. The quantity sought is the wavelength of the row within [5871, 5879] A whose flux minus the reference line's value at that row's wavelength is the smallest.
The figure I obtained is 5871.31 A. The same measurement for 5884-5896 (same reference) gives 5890.27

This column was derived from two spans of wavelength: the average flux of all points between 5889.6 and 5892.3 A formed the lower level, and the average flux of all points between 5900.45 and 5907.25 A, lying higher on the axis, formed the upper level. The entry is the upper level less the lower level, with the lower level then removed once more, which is -18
